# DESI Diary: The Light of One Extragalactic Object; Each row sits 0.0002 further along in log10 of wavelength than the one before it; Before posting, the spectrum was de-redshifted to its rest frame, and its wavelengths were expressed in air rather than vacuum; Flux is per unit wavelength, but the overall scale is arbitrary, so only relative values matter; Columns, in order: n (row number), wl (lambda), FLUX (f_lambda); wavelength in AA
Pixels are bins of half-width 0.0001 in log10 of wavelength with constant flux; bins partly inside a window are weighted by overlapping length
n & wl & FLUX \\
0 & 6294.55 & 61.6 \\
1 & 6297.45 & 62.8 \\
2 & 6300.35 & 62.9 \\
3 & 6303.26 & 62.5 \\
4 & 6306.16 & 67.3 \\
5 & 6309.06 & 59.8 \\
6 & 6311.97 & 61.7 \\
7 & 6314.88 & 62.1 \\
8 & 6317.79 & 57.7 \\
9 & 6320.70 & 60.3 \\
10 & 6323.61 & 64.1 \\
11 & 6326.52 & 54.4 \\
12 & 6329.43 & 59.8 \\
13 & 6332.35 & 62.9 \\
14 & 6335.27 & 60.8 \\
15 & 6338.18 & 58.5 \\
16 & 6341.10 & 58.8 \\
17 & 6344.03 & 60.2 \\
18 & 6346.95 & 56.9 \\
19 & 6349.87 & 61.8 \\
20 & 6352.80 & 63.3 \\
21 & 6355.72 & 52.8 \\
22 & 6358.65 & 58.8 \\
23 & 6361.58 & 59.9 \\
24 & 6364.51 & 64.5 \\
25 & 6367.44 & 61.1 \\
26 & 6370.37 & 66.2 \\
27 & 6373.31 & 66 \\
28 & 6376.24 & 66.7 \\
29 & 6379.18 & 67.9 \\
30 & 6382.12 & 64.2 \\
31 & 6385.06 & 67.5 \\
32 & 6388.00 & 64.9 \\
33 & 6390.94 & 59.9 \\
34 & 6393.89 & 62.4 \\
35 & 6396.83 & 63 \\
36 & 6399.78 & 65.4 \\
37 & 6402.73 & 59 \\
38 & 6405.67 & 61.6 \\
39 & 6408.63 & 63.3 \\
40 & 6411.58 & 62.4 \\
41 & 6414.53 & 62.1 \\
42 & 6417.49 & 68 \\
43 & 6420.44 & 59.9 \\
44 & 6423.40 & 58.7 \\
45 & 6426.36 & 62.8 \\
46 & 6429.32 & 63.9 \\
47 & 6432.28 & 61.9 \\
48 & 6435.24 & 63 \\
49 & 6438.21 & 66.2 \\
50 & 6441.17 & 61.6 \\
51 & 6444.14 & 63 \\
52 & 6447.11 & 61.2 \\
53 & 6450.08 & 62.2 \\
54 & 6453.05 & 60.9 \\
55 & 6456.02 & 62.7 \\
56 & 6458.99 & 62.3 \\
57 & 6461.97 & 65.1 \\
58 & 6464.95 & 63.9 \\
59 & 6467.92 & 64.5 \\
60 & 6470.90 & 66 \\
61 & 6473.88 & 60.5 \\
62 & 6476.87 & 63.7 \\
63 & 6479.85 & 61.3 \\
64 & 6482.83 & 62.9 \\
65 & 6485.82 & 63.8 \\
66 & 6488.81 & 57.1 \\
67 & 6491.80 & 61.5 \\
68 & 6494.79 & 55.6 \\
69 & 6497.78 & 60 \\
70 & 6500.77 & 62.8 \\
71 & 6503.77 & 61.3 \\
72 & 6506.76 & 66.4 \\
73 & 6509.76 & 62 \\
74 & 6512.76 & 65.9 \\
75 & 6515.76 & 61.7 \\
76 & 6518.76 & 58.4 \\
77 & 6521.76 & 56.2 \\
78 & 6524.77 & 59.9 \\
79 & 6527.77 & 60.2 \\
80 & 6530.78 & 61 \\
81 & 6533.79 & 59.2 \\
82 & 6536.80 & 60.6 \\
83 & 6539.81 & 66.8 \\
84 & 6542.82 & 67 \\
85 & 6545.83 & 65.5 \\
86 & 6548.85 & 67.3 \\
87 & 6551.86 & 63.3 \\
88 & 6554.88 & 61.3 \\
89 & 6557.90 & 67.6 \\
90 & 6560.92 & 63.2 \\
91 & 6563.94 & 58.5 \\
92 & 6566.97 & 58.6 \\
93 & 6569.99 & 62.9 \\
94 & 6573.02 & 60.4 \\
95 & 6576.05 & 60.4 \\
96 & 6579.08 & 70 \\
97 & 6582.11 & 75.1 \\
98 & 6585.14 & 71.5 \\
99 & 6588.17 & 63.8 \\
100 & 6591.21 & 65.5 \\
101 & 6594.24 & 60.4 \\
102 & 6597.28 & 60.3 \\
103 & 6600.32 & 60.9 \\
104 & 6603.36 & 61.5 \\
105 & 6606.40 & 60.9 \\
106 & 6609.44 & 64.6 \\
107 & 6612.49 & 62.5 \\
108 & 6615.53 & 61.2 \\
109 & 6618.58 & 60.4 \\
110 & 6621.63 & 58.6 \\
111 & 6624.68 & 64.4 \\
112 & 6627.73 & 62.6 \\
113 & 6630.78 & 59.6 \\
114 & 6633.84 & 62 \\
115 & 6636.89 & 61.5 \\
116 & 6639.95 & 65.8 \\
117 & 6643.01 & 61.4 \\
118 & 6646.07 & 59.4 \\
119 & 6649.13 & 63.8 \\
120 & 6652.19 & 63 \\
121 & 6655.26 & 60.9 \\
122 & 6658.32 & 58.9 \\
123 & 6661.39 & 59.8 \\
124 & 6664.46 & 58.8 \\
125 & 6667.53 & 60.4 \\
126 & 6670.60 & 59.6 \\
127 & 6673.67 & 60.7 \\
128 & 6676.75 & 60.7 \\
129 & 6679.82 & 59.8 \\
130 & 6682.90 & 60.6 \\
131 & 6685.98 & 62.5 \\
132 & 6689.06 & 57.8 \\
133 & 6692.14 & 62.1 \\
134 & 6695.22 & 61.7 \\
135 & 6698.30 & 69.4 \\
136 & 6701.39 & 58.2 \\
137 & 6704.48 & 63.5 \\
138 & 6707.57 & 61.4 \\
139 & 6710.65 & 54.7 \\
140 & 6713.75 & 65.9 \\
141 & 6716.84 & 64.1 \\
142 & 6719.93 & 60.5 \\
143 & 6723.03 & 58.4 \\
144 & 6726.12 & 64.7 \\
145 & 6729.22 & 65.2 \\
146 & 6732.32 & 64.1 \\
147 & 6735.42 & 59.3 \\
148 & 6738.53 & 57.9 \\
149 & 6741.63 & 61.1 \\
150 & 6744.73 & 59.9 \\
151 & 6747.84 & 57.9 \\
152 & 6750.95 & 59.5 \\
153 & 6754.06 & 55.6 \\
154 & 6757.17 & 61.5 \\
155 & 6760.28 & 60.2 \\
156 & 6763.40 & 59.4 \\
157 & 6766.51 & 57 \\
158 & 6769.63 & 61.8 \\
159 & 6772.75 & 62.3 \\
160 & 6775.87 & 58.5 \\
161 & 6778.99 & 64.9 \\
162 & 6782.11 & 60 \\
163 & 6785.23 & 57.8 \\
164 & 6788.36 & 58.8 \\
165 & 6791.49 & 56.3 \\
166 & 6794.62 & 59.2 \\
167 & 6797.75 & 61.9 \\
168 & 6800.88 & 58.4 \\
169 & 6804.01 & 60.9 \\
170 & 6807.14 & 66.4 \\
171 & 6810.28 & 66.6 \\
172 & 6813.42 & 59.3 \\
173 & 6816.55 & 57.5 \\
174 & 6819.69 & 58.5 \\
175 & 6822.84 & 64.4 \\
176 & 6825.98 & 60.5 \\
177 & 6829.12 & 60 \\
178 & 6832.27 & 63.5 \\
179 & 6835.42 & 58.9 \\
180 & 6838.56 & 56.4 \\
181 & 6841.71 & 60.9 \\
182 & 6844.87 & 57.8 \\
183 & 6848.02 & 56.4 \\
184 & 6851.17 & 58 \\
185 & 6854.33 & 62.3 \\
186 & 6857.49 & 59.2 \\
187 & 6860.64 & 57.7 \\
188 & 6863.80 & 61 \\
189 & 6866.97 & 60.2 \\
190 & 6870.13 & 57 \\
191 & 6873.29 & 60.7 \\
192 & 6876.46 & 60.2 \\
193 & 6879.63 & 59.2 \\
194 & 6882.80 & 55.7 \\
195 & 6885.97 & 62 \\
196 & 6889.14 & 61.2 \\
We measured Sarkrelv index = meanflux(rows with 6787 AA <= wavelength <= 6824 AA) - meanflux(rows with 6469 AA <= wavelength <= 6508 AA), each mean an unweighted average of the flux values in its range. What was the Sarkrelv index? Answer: -1.1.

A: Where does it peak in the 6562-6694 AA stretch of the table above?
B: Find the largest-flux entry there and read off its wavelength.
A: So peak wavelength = 6582.11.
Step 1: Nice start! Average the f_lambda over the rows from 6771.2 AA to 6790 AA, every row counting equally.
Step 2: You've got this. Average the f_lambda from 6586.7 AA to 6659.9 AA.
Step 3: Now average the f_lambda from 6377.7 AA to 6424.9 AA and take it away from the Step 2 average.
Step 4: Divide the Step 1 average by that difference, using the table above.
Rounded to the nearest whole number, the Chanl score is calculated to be -46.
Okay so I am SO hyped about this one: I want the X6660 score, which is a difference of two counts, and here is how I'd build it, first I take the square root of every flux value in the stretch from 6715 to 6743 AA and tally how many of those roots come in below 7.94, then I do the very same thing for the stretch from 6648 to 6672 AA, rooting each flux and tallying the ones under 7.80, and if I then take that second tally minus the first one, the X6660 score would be 0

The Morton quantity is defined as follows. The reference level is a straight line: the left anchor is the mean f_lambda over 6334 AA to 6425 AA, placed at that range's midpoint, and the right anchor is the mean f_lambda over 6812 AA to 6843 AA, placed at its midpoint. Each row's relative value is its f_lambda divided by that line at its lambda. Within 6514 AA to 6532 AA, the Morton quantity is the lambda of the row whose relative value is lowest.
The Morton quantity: 6521.76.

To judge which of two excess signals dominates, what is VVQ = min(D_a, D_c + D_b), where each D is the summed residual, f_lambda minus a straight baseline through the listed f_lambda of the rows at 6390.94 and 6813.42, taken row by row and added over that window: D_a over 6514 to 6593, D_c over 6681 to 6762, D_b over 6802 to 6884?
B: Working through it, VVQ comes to 61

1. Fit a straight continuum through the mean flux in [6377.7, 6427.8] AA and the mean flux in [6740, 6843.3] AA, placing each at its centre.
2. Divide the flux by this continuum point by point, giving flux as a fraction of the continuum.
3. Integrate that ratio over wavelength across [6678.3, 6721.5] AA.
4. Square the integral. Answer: 1910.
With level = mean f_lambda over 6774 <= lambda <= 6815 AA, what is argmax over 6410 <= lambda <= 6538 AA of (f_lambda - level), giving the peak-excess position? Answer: 6417.49 AA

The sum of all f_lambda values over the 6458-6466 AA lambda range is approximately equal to 191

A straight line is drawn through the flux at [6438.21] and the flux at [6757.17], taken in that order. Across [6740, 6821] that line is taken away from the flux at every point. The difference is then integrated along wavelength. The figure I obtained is -90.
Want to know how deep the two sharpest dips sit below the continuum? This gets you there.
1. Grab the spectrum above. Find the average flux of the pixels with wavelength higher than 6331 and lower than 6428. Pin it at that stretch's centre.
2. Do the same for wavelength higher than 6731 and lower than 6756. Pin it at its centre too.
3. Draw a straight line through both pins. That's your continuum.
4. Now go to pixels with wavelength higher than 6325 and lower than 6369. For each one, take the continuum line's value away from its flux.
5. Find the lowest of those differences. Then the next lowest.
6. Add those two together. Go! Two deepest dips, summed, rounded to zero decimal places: -18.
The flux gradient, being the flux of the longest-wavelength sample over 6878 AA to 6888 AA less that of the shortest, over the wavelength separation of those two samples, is 0.44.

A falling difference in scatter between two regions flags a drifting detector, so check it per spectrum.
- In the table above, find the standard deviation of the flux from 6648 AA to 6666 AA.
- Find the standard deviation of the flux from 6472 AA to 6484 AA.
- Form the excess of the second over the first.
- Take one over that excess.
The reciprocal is -1.5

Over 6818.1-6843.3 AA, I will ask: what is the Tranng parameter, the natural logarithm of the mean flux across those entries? 4.10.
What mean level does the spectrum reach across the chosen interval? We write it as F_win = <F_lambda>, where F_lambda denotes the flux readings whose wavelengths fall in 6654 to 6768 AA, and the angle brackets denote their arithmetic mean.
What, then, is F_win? 60.6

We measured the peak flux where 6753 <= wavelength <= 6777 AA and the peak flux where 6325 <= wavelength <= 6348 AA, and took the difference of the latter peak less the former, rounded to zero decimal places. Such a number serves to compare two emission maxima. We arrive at 1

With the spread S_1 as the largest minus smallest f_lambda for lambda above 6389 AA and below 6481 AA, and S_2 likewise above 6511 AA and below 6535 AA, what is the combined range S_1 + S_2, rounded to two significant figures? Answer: 19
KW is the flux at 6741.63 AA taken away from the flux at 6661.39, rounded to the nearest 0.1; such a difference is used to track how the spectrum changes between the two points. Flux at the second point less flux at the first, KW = -1.3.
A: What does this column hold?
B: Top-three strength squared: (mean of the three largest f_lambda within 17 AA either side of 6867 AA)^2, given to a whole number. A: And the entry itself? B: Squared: 3762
